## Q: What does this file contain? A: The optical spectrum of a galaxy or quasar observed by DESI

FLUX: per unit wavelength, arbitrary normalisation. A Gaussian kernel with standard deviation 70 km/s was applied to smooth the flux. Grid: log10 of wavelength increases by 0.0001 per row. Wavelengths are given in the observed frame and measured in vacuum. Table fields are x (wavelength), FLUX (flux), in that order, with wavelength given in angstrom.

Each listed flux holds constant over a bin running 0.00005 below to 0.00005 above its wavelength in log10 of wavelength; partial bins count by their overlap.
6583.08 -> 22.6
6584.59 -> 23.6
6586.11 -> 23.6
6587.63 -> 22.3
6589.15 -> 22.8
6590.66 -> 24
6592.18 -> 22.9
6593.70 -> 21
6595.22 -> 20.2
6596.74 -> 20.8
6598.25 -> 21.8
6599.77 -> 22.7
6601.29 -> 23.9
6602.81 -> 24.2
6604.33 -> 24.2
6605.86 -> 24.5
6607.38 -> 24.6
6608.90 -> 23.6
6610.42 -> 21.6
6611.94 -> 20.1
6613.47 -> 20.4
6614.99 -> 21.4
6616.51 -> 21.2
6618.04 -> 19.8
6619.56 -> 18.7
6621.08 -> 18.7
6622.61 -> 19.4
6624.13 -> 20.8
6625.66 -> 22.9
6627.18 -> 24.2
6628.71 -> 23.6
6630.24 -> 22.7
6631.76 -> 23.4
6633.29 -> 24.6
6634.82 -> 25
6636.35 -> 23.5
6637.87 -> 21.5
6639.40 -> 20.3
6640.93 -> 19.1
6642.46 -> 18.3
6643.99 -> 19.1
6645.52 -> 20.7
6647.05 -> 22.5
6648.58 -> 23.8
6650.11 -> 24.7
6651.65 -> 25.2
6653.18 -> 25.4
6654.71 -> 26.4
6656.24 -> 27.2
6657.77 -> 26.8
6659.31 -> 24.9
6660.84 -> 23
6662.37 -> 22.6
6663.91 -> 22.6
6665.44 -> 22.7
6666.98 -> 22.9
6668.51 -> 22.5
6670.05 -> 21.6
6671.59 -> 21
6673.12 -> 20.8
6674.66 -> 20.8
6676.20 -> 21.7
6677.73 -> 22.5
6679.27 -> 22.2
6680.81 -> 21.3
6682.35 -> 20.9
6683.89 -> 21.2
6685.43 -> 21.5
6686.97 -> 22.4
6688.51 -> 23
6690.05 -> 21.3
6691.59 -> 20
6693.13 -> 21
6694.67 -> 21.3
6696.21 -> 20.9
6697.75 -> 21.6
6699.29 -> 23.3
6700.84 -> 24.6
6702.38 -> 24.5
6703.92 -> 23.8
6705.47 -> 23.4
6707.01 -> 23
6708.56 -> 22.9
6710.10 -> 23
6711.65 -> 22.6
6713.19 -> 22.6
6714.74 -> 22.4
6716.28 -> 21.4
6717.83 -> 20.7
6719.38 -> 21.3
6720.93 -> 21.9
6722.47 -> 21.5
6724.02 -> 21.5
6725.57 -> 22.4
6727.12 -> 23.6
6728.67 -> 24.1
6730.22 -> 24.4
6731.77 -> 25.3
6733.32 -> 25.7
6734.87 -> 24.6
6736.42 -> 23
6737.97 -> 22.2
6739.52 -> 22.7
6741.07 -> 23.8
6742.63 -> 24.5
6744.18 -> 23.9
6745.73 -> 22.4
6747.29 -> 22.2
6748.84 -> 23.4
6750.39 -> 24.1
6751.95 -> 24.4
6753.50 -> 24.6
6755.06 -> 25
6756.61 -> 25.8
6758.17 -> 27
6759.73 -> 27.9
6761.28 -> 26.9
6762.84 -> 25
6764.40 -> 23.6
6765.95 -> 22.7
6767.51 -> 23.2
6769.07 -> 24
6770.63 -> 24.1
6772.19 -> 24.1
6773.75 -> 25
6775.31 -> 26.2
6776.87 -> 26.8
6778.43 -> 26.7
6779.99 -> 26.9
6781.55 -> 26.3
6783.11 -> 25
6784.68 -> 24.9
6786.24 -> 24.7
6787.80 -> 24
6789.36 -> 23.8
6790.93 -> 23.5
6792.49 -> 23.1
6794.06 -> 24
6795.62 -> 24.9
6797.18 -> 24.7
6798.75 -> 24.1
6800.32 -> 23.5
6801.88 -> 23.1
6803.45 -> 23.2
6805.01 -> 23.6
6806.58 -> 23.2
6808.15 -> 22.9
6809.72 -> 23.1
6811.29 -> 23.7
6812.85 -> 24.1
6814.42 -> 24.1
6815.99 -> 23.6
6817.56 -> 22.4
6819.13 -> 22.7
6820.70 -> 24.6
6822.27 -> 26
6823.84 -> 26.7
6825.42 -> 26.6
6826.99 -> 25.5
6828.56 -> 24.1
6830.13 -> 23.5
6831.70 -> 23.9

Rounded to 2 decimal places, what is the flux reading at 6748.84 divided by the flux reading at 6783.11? 0.94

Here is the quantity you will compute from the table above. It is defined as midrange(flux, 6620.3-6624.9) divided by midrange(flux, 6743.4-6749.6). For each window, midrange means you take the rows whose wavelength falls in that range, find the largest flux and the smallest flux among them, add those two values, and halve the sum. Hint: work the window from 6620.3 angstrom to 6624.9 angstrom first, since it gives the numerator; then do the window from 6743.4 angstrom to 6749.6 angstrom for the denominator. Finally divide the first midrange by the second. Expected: 0.86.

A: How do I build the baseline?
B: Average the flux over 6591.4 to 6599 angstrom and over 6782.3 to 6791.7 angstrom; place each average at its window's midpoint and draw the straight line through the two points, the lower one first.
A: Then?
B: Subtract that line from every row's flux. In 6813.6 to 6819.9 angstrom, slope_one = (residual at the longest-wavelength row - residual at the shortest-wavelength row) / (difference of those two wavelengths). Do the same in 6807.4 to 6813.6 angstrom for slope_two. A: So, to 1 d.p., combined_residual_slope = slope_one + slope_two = -0.1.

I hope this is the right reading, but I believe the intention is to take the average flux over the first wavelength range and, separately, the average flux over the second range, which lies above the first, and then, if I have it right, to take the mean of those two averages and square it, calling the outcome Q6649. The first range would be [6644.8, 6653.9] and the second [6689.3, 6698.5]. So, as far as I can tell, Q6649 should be 500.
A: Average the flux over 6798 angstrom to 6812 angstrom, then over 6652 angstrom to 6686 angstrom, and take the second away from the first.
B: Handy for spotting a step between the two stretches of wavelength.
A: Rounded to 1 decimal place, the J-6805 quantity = 0.5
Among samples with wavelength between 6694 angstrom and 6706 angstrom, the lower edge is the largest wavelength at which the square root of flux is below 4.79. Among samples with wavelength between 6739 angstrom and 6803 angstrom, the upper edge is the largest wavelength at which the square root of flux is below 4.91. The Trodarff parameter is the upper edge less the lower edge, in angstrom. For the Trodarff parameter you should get 104.1 angstrom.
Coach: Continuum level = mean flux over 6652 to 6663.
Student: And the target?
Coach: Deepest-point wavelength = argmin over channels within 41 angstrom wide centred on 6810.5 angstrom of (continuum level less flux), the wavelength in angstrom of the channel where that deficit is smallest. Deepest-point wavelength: 6823.84 angstrom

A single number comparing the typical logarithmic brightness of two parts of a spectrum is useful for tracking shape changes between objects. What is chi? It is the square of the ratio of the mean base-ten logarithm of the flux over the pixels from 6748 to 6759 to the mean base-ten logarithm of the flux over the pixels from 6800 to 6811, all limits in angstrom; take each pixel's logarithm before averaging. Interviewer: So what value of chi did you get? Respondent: 1.044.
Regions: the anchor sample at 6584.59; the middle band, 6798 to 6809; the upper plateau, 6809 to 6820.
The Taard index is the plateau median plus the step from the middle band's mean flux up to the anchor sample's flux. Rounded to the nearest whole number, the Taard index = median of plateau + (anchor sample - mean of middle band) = 24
